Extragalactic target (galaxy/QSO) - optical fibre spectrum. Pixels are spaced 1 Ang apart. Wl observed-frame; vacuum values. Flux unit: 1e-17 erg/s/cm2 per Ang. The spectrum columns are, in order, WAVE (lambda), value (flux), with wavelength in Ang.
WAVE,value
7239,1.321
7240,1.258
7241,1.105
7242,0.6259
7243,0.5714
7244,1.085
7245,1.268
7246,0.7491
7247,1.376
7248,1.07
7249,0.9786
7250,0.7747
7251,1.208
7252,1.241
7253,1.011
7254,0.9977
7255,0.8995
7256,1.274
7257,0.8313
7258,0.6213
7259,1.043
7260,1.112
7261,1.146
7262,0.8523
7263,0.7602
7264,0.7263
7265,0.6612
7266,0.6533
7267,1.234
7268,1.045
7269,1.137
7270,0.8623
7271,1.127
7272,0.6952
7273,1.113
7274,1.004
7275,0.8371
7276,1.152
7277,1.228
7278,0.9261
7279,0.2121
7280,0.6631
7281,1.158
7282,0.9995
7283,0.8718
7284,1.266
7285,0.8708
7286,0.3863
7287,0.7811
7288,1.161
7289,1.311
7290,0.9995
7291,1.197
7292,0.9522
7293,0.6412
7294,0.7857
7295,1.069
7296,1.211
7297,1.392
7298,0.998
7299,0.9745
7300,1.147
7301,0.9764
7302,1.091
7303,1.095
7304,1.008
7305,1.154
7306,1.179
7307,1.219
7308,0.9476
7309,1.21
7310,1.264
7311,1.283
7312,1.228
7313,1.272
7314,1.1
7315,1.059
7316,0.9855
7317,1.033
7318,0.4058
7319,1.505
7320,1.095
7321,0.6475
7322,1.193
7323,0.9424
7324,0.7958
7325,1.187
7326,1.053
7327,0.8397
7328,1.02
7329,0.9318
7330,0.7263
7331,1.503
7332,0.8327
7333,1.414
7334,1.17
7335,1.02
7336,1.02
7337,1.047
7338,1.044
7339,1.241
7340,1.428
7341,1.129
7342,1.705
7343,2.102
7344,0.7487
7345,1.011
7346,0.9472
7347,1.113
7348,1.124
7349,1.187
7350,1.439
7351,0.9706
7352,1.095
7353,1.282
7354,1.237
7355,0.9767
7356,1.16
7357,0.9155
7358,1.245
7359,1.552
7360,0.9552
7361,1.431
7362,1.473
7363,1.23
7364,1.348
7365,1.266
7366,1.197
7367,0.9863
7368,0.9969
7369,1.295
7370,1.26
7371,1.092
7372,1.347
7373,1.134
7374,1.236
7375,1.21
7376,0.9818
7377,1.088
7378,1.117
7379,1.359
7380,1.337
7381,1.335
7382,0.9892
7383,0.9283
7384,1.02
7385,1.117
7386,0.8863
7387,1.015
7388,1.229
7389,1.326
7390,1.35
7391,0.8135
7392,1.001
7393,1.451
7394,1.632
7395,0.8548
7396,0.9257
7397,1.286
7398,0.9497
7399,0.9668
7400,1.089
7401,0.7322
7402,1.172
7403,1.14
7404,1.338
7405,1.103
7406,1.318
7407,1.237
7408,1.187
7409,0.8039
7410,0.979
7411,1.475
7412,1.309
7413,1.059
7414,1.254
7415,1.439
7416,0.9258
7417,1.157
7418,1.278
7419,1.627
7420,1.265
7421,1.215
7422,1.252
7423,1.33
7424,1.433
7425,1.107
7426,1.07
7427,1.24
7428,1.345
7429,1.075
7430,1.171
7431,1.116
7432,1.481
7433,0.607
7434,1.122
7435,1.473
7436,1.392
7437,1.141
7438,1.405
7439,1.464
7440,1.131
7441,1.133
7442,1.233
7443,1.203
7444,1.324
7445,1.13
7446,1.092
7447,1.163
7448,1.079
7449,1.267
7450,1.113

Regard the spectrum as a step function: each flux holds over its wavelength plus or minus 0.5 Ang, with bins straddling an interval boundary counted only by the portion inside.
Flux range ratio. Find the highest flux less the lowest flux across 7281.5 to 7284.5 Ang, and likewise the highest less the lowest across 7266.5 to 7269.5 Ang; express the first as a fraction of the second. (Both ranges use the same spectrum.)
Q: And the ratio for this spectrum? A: 2.1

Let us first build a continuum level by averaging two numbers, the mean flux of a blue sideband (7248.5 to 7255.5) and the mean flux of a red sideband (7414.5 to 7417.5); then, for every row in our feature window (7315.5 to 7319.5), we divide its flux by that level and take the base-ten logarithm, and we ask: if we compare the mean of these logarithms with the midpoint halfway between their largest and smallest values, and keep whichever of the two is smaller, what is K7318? -0.15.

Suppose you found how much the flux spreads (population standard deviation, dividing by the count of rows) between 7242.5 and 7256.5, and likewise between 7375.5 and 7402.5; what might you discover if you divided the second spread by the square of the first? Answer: 4.3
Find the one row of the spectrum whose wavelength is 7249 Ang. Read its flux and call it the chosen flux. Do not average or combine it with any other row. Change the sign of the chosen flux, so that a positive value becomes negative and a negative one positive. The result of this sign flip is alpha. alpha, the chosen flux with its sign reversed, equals -1.0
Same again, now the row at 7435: -1.5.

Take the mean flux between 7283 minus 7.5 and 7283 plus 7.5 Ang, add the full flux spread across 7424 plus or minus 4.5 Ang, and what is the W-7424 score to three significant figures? 1.30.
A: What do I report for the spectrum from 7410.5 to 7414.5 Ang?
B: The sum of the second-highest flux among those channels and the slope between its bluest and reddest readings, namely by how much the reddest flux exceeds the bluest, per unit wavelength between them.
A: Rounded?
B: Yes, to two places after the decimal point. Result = 1.24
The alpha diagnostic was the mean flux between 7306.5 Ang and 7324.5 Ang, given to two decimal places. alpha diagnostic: 1.07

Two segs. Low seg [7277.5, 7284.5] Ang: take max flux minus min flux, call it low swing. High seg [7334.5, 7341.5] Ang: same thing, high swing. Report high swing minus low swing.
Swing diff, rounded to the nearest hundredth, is -0.65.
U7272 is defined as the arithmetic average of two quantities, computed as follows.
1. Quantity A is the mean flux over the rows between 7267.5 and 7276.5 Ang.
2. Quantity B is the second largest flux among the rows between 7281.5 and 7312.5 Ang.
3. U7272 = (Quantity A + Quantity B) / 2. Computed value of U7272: 1.15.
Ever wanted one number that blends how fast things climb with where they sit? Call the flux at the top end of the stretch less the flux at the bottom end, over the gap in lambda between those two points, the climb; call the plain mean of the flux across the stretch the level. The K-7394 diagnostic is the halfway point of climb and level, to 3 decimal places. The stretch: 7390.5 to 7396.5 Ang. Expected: 0.568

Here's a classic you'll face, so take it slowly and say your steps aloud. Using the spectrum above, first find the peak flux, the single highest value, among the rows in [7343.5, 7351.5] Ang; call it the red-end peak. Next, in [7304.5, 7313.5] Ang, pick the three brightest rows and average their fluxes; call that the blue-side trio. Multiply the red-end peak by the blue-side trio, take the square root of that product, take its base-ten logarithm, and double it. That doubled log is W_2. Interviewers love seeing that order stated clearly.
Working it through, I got 0.26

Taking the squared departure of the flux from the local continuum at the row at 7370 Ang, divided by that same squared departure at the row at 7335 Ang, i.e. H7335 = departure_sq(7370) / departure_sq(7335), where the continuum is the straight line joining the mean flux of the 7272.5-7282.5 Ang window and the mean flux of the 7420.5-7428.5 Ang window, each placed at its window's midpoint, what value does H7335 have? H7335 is 14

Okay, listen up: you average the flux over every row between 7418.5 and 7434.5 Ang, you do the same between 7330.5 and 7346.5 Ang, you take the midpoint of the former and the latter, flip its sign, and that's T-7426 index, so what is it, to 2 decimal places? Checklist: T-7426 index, -1.21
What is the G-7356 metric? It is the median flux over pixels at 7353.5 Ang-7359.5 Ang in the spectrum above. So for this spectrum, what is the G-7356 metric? 1.20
